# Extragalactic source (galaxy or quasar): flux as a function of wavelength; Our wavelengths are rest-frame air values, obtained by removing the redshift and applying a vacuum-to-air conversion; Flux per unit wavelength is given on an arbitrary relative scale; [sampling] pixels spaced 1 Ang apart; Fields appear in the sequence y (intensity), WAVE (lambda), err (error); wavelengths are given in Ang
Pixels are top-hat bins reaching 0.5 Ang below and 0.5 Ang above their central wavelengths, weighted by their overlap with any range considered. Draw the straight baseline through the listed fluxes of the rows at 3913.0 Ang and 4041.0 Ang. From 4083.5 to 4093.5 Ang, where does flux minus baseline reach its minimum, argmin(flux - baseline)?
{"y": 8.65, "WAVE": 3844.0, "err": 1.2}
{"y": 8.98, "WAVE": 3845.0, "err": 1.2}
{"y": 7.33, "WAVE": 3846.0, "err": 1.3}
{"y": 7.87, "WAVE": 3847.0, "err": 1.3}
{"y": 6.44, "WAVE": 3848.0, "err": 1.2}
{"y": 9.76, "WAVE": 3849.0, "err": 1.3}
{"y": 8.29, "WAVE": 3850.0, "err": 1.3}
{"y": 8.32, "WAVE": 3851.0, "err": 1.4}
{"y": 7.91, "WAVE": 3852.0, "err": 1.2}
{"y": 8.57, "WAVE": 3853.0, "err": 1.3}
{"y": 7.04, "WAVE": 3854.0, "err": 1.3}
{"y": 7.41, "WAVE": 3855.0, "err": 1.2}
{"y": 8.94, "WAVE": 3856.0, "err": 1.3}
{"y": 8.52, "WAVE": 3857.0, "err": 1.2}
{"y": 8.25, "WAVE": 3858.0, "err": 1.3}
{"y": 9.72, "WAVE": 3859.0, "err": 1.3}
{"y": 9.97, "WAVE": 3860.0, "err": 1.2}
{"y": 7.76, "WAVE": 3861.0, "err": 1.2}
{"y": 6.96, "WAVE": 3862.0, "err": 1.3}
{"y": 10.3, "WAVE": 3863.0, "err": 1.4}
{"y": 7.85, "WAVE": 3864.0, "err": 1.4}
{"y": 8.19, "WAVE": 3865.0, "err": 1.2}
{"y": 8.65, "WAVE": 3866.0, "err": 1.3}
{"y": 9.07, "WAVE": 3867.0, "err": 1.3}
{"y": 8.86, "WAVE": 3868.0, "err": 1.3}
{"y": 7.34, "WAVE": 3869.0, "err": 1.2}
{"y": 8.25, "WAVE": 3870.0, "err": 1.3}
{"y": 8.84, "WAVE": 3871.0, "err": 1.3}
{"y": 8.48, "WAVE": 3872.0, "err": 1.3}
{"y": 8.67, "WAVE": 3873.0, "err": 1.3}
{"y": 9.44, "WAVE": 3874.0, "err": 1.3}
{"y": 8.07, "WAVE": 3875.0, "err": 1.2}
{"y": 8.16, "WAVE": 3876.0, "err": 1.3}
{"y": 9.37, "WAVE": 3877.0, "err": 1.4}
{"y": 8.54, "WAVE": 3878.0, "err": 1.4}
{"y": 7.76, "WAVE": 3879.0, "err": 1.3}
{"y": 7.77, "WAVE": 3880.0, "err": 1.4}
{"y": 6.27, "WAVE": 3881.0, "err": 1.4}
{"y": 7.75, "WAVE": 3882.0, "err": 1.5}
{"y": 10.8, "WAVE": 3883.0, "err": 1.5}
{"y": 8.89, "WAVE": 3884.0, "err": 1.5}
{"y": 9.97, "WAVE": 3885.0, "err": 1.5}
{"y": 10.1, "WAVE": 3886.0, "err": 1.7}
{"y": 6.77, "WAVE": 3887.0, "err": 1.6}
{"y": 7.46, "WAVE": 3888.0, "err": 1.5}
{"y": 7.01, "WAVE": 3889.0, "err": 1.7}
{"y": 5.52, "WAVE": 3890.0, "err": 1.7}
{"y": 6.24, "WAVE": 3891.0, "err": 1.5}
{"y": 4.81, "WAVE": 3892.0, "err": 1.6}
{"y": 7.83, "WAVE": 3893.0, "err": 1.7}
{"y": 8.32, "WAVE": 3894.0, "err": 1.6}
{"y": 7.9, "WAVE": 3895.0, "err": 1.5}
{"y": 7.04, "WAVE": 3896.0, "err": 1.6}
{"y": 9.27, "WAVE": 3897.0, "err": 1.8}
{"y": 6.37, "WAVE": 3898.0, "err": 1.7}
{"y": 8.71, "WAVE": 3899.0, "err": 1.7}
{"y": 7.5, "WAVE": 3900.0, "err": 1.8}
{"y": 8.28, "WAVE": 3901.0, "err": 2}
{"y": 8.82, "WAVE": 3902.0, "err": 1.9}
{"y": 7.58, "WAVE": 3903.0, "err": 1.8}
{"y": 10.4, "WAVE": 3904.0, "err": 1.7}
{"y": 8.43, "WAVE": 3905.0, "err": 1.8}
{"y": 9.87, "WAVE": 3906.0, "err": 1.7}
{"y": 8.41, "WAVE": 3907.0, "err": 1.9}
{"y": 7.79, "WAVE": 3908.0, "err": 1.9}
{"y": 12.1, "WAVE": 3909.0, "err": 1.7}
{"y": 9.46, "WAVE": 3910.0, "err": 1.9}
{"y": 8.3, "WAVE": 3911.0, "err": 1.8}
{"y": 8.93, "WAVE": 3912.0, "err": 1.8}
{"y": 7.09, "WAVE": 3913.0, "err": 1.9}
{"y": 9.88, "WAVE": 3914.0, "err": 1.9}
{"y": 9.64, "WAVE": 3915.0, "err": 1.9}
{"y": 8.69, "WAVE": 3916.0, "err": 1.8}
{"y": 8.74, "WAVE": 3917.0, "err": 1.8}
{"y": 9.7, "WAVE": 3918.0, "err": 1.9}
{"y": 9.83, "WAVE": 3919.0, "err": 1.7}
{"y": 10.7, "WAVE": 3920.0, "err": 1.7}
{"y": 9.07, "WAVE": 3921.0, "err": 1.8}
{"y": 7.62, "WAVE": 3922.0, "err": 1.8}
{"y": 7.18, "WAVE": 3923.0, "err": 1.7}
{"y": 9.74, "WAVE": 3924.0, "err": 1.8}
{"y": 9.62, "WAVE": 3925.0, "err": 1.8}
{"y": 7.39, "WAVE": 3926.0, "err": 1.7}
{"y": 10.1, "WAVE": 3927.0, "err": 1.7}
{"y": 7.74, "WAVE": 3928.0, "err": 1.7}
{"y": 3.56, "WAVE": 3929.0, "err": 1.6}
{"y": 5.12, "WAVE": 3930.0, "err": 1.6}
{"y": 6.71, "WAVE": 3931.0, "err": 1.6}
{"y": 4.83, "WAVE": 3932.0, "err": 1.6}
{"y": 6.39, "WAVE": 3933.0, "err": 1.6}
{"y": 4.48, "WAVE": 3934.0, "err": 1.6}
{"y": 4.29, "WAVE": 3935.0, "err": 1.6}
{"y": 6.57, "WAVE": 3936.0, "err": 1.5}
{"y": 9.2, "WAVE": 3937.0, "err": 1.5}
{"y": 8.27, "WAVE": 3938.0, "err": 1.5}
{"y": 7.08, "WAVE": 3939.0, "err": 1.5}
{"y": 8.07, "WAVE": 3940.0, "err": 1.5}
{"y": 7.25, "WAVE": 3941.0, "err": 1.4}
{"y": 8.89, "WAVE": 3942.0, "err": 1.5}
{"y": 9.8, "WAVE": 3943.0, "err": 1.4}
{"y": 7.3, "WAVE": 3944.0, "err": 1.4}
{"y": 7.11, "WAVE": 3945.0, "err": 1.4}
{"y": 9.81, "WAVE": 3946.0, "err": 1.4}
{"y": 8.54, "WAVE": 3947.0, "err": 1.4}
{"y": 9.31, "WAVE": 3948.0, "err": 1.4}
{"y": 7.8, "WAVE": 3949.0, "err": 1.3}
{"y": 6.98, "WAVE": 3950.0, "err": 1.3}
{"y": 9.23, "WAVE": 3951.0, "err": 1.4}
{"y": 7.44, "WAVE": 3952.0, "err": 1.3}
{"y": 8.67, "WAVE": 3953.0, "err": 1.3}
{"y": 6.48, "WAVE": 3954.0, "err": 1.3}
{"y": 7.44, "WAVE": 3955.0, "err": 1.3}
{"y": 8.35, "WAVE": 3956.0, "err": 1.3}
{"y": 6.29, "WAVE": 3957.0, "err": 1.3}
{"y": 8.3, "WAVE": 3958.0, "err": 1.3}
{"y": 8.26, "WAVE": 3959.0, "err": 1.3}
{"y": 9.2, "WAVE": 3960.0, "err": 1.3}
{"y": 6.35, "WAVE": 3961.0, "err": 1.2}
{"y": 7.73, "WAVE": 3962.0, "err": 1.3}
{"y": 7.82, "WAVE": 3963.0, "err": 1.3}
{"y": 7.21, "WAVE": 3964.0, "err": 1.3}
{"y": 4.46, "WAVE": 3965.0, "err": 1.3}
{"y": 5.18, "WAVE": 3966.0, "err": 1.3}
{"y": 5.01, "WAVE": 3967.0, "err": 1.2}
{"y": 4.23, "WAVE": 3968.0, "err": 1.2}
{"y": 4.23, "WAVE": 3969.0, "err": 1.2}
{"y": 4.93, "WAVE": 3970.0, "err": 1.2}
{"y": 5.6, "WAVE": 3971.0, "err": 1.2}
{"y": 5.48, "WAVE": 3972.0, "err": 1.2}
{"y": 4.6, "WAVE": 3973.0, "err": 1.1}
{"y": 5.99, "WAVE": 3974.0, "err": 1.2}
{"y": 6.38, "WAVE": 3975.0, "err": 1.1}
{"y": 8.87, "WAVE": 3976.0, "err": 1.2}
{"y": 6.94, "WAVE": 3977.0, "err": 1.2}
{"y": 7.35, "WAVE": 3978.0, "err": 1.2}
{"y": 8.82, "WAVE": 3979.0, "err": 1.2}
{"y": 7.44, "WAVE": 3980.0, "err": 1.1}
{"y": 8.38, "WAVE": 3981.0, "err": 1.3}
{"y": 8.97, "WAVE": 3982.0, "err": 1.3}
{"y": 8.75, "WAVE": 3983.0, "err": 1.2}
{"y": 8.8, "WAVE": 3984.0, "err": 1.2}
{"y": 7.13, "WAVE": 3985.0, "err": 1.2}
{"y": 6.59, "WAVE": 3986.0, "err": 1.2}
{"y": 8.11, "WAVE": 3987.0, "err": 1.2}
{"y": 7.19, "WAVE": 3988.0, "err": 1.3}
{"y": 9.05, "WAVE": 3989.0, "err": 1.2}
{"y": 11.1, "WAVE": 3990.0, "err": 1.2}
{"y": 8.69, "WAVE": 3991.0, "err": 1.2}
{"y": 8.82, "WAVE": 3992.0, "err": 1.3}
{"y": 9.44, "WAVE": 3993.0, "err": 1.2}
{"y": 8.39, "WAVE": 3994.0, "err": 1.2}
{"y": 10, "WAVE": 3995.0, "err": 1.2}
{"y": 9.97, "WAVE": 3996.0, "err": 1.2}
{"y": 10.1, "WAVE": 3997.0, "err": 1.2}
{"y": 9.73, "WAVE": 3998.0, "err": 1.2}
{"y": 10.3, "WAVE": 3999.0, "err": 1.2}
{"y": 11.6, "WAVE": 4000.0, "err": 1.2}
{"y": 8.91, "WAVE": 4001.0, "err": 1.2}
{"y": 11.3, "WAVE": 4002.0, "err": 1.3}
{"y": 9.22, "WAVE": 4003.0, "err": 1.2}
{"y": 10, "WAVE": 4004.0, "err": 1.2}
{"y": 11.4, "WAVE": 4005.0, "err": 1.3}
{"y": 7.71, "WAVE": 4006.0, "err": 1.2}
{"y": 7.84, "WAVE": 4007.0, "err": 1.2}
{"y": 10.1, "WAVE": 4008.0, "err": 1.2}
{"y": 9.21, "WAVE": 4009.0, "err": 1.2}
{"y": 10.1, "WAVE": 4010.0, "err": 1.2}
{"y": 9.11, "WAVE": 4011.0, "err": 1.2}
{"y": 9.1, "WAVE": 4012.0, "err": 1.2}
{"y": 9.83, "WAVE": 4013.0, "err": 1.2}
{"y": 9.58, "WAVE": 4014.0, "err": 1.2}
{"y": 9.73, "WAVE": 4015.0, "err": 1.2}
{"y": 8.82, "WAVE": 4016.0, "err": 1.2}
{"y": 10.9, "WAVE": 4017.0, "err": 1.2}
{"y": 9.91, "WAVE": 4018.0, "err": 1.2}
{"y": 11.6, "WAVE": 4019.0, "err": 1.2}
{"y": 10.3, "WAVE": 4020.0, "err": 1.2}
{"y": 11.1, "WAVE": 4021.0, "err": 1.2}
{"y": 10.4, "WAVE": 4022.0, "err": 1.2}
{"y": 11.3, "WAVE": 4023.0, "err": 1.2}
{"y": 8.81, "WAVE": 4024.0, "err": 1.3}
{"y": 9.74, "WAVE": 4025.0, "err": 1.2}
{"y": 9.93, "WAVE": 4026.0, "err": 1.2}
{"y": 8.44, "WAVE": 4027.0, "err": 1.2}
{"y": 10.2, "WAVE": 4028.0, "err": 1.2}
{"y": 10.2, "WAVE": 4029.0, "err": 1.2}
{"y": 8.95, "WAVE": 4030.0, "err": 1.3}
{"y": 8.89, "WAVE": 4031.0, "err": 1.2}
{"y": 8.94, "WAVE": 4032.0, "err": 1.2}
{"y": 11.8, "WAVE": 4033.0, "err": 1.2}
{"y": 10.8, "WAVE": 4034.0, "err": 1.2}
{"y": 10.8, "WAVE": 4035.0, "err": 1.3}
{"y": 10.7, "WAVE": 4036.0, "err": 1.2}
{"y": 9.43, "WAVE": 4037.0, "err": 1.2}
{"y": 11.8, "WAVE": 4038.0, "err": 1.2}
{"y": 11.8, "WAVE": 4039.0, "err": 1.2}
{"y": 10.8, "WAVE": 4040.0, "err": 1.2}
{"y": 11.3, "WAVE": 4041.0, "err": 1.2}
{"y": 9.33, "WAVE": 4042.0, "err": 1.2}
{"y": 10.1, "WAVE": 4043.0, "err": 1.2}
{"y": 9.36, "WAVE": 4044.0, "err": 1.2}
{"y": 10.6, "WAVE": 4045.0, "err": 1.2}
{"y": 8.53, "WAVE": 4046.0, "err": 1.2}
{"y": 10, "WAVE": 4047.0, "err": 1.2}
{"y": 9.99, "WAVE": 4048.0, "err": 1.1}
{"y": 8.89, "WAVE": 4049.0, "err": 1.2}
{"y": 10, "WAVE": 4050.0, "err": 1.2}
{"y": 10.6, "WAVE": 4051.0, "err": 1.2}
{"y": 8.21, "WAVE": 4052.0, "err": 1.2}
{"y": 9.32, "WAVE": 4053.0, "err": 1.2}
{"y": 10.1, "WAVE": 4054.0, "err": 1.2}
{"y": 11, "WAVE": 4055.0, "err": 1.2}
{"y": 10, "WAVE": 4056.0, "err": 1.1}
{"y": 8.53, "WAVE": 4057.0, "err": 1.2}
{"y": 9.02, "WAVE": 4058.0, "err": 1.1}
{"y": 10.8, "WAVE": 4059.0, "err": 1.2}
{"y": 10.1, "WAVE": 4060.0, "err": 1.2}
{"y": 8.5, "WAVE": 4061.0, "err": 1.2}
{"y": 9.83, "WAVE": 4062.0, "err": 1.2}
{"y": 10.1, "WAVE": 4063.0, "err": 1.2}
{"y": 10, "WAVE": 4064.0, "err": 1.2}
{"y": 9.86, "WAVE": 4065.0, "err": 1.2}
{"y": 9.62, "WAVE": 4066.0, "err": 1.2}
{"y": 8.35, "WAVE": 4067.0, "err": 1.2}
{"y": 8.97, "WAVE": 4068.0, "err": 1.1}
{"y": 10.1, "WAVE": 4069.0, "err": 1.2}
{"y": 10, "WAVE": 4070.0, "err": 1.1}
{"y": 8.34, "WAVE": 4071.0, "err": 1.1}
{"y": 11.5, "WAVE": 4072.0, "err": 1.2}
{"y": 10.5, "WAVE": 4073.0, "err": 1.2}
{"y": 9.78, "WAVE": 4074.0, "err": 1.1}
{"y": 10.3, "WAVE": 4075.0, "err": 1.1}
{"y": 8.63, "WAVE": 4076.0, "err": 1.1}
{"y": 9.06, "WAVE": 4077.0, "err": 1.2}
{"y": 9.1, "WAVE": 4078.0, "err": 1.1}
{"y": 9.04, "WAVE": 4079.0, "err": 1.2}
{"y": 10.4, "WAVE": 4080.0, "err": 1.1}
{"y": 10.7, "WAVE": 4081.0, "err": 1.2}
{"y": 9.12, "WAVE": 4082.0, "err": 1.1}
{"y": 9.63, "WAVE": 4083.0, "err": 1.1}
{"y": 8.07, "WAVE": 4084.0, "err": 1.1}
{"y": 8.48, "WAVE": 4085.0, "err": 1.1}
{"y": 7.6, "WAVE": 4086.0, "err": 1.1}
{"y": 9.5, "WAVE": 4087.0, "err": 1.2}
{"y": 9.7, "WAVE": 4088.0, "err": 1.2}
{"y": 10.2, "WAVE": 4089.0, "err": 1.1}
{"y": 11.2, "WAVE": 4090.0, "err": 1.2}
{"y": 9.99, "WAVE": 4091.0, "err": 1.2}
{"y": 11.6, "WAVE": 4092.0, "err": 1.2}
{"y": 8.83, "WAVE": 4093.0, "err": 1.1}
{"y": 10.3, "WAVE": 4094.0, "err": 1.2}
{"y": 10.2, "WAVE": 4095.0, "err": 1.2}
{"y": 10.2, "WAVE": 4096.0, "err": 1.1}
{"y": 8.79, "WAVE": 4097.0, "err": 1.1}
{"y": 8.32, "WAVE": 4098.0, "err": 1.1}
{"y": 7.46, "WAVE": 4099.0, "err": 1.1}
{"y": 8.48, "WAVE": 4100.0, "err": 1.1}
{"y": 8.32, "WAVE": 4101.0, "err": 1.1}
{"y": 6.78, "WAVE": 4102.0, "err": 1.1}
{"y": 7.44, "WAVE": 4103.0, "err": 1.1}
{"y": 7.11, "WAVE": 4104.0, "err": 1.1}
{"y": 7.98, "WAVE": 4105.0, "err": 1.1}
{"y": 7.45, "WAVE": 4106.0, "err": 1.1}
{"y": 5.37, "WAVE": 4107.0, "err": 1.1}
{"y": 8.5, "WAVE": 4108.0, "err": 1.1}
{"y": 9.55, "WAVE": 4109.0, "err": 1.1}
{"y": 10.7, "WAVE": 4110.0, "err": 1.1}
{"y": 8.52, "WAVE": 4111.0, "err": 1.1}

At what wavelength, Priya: 4086.0 Ang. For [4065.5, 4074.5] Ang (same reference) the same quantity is 4071.0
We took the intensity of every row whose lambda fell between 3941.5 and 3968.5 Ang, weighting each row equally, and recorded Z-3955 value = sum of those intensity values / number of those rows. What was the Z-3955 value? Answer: 7.5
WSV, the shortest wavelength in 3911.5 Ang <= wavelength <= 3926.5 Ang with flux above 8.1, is 3912.0 Ang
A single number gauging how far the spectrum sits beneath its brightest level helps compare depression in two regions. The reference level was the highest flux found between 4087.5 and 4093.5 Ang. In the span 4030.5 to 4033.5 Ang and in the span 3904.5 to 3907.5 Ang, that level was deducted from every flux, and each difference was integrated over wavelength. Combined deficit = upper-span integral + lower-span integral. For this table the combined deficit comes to -13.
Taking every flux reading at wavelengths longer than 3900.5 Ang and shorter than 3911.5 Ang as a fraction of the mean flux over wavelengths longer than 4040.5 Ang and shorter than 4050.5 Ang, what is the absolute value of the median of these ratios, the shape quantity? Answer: 0.86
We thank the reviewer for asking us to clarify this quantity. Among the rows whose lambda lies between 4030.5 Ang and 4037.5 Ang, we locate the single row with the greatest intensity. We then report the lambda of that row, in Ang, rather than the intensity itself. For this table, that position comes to 4033.0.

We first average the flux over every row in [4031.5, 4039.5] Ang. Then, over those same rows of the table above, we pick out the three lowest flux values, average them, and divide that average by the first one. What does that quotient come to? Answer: 0.90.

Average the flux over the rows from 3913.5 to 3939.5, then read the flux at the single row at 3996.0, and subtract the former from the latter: 2.2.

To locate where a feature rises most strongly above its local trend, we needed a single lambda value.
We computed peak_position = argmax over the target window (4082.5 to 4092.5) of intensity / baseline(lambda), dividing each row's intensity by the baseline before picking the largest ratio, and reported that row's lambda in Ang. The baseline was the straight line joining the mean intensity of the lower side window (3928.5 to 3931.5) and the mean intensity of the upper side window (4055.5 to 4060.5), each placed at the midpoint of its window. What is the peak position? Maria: 4092.0 Ang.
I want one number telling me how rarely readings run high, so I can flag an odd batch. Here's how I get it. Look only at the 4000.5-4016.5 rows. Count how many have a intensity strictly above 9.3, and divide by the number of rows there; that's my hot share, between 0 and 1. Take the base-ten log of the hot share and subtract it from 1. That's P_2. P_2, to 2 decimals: 1.30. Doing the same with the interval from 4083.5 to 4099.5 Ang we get 1.25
